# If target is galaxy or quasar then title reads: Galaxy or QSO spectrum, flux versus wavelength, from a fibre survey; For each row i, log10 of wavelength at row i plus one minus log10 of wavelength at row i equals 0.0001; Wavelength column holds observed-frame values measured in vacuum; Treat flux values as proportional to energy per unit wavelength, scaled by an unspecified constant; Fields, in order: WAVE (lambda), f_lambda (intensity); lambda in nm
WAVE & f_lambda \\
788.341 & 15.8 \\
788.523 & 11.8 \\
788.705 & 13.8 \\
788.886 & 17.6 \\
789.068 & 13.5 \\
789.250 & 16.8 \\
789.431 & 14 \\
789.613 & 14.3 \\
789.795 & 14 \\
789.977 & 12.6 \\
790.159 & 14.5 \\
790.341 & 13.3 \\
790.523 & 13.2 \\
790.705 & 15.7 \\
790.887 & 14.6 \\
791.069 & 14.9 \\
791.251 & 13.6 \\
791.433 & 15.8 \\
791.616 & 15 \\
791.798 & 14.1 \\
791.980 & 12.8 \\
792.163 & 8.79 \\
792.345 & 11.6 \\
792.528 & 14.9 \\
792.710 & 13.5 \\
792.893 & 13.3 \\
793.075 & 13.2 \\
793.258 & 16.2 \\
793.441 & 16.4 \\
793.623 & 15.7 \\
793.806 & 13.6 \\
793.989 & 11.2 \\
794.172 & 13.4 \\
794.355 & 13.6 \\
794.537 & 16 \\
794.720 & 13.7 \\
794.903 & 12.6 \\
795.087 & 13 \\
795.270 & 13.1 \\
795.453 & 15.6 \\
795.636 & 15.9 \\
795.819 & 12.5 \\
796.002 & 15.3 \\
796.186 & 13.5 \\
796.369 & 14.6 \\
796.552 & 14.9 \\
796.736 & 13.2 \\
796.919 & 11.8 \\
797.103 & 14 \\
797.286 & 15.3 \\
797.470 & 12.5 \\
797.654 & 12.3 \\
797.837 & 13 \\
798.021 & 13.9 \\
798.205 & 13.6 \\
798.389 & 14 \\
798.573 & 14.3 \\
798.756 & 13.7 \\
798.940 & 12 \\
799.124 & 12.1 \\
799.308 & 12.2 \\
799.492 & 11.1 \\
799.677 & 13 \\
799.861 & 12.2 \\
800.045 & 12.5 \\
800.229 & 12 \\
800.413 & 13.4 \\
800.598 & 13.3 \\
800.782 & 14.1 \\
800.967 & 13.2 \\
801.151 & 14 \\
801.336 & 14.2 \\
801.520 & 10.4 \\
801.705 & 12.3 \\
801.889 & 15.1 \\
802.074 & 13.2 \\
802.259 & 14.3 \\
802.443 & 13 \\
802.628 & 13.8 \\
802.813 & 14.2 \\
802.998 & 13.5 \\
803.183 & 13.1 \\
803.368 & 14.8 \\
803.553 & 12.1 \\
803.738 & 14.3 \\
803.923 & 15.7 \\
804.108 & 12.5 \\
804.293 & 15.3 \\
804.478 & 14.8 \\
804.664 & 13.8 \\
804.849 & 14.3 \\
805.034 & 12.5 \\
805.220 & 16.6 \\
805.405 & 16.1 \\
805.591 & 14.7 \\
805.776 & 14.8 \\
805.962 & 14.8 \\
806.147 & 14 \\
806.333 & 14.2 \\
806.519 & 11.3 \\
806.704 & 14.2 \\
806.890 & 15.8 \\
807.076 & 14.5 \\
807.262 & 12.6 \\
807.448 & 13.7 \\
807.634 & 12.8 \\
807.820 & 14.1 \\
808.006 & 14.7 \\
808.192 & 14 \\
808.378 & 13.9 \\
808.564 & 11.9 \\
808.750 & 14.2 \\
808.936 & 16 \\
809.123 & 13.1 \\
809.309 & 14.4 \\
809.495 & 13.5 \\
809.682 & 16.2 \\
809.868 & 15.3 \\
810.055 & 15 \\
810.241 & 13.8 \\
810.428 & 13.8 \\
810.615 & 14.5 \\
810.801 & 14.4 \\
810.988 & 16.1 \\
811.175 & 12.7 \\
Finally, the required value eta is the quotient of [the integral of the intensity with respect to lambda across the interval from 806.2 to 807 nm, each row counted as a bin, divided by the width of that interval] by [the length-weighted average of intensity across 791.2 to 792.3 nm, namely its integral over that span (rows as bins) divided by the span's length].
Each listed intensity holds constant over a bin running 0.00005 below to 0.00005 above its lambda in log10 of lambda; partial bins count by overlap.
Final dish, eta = 1.05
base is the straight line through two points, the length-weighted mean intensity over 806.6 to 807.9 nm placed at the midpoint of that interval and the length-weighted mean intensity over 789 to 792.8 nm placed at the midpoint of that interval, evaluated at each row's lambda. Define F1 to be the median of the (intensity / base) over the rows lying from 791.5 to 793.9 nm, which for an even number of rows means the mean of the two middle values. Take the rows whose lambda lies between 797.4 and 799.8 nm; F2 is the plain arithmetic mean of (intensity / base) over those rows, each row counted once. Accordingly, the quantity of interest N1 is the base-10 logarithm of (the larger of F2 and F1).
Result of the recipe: -0.009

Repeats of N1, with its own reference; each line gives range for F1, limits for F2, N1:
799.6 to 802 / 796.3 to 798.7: -0.008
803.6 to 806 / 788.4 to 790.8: 0.026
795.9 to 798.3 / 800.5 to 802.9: -0.010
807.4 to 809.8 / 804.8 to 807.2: 0.016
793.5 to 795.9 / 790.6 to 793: -0.005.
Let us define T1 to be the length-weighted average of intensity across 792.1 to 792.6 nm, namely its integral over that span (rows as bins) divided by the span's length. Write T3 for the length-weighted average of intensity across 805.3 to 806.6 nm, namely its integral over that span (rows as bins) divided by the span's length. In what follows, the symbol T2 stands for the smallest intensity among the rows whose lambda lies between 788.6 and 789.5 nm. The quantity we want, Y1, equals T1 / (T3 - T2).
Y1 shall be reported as 14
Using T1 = 11.8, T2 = 13.5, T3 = 14.3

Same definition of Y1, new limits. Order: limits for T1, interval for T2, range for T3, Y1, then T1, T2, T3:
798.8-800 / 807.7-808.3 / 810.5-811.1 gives 14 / 12.2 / 14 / 14.9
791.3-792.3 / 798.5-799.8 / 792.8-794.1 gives 4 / 13.2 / 11.1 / 14.2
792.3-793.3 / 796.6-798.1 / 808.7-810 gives 5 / 13.8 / 11.8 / 14.7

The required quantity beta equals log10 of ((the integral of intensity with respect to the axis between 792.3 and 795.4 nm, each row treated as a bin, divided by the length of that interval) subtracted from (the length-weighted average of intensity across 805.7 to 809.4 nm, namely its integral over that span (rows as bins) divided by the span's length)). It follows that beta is -1.2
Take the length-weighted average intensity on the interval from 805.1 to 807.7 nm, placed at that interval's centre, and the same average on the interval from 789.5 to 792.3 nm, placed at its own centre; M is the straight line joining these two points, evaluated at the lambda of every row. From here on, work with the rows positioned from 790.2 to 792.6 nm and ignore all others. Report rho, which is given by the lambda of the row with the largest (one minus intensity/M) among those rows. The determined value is 792.163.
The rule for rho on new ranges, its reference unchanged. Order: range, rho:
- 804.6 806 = 805.034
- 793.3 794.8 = 793.989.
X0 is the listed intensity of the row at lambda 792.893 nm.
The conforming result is 13.3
